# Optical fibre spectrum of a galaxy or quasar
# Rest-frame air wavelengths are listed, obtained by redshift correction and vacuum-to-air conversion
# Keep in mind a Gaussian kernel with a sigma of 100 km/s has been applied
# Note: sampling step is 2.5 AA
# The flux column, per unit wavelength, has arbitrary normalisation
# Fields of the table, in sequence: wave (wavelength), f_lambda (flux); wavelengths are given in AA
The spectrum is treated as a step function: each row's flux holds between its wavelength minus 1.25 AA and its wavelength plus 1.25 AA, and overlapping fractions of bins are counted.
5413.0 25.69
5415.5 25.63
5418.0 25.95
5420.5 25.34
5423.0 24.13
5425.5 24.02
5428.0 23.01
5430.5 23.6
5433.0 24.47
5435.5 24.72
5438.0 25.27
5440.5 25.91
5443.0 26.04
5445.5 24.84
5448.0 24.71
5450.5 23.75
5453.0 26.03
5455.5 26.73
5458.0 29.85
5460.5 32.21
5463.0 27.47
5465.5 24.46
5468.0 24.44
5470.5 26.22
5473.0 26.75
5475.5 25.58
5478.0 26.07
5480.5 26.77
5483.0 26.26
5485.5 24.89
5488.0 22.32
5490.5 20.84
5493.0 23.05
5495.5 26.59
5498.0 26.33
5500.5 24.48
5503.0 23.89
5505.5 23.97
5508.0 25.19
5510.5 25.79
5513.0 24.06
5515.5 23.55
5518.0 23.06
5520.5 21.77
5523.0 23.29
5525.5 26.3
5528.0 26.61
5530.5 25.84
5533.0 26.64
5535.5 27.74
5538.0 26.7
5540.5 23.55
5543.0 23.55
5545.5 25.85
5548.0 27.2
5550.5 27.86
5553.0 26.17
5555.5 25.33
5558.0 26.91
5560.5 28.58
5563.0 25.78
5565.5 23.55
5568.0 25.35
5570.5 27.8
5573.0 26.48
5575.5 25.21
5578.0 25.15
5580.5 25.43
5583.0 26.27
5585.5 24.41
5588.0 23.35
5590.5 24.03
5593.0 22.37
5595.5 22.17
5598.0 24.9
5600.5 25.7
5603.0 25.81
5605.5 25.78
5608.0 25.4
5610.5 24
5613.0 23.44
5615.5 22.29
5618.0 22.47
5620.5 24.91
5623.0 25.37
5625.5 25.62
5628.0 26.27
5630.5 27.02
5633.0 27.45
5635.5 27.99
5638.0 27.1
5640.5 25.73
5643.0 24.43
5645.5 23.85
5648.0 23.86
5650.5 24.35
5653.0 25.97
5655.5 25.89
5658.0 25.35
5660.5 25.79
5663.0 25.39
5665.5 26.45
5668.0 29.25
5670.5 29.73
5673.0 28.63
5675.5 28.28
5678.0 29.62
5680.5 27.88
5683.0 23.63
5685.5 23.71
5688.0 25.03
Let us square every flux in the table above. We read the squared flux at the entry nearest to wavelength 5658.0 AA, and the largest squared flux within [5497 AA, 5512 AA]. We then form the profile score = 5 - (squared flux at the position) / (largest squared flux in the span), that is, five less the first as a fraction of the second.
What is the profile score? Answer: 4.07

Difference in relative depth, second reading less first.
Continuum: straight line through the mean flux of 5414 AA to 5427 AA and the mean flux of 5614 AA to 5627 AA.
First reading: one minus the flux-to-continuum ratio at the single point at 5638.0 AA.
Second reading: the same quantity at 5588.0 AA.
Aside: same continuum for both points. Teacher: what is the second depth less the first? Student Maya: 0.16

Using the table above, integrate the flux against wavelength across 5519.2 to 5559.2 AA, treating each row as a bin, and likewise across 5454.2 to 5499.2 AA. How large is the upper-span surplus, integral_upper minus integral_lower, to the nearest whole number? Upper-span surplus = -139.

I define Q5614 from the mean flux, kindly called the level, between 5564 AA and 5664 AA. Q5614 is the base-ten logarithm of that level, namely 1.400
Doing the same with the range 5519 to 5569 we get 1.410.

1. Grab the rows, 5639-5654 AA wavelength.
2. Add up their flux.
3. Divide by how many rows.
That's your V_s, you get 24.7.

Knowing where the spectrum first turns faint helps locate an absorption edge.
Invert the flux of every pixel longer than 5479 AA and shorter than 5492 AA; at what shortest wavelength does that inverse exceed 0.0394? 5485.5 AA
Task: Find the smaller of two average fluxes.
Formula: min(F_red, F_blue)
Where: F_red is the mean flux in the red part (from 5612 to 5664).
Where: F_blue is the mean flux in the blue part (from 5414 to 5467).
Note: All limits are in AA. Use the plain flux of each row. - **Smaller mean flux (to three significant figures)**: 25.3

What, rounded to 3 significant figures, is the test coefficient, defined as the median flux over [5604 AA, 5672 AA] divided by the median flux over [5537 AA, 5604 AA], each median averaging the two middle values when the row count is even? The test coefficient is 1.01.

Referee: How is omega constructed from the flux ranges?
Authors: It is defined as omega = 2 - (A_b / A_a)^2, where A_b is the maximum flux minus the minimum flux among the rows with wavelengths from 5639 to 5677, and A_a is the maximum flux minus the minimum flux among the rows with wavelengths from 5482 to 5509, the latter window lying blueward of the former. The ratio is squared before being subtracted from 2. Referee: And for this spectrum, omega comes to 1.0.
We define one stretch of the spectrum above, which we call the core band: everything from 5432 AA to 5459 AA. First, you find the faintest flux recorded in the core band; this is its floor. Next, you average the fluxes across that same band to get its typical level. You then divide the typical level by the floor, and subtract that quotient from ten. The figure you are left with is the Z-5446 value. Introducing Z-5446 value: 8.92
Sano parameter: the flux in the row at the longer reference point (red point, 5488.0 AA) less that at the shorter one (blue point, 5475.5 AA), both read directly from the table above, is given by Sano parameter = -3.3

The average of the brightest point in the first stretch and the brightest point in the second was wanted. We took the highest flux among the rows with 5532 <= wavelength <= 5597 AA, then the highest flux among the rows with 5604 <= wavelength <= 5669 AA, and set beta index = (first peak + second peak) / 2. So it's 28.9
